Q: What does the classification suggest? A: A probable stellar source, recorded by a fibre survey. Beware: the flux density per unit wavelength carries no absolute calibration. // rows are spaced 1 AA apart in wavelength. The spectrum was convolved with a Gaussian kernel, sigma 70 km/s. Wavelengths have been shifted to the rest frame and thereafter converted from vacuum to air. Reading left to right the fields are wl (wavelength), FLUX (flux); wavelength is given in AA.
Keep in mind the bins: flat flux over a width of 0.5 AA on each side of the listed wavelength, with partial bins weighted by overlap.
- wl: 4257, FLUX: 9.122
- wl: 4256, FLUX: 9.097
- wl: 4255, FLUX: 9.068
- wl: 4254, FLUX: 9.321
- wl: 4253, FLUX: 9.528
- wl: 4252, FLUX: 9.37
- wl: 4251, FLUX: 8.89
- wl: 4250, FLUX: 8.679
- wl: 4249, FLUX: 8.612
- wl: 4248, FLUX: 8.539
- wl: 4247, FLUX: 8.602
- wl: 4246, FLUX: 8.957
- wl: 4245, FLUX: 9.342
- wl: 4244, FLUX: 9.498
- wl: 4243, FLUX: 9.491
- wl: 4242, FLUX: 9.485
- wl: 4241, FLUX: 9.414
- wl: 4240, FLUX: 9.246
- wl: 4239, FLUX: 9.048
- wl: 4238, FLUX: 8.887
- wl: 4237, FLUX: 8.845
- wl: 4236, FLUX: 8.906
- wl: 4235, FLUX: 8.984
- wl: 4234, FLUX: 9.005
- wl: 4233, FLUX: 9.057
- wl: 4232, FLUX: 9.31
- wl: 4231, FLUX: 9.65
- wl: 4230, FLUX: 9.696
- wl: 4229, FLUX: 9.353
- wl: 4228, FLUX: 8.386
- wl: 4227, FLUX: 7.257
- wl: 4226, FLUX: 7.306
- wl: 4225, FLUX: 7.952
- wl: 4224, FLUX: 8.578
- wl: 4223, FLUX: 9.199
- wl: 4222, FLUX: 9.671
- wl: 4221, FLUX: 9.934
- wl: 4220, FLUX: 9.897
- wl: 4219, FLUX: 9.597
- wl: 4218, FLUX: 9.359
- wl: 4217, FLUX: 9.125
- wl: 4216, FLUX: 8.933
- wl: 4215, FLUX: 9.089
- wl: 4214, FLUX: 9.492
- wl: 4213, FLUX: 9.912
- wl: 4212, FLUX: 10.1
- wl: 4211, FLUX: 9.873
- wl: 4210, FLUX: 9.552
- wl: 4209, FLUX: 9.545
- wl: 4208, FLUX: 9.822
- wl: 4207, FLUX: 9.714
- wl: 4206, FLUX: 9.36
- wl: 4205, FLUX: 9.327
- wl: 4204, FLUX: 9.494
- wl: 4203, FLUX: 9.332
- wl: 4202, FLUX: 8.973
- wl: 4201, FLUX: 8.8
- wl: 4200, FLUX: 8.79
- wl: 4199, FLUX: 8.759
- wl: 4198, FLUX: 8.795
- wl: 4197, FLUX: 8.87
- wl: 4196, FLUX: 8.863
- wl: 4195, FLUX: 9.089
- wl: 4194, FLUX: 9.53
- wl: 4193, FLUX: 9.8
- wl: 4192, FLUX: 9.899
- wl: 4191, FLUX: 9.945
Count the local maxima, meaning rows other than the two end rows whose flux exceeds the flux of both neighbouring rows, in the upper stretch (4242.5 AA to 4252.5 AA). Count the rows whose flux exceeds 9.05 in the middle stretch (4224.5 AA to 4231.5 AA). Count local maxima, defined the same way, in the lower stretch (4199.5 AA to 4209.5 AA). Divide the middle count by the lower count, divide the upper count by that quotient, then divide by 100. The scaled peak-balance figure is 0.0067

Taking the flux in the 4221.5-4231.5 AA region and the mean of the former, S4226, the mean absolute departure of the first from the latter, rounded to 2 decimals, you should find 0.81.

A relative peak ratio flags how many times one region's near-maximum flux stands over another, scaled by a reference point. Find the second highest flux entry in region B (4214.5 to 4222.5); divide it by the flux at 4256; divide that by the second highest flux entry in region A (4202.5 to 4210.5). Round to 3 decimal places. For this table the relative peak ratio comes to 0.112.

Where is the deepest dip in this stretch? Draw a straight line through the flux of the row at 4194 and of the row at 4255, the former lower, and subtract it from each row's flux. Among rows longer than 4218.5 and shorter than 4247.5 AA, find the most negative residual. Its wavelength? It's 4227 AA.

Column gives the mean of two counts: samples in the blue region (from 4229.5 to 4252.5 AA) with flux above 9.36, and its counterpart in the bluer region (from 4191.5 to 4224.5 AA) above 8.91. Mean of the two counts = 16.5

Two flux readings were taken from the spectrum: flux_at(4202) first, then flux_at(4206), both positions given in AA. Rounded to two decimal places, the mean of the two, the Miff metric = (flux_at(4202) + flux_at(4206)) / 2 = 9.17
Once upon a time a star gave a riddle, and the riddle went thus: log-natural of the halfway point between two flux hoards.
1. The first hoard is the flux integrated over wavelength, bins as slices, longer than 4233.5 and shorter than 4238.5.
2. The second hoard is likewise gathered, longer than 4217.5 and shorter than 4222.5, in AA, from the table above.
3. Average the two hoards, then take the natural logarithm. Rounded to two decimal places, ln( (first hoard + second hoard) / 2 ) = 3.84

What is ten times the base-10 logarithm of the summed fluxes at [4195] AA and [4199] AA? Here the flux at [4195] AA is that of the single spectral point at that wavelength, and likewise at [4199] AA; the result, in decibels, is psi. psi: 12.5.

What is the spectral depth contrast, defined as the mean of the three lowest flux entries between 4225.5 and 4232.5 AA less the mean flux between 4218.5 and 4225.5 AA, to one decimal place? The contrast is -1.6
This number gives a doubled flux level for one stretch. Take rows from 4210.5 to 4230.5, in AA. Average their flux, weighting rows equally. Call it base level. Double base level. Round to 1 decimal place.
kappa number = 18.3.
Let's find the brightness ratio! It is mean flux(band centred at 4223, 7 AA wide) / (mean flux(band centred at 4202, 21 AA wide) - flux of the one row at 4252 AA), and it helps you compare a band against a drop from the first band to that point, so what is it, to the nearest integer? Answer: -388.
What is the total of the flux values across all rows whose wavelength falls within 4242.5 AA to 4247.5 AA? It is 46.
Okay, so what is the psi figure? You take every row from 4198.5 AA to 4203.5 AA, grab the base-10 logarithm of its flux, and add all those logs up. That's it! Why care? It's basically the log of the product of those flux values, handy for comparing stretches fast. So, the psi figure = 4.8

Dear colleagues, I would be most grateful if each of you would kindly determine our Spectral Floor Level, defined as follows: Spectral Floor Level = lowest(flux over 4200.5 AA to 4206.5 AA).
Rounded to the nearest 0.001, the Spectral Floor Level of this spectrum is 8.800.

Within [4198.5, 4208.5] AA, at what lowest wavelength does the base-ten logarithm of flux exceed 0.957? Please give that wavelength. 4203 AA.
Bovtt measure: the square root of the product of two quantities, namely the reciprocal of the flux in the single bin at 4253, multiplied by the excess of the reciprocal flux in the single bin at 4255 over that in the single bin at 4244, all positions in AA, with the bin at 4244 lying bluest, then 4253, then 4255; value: 0.023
